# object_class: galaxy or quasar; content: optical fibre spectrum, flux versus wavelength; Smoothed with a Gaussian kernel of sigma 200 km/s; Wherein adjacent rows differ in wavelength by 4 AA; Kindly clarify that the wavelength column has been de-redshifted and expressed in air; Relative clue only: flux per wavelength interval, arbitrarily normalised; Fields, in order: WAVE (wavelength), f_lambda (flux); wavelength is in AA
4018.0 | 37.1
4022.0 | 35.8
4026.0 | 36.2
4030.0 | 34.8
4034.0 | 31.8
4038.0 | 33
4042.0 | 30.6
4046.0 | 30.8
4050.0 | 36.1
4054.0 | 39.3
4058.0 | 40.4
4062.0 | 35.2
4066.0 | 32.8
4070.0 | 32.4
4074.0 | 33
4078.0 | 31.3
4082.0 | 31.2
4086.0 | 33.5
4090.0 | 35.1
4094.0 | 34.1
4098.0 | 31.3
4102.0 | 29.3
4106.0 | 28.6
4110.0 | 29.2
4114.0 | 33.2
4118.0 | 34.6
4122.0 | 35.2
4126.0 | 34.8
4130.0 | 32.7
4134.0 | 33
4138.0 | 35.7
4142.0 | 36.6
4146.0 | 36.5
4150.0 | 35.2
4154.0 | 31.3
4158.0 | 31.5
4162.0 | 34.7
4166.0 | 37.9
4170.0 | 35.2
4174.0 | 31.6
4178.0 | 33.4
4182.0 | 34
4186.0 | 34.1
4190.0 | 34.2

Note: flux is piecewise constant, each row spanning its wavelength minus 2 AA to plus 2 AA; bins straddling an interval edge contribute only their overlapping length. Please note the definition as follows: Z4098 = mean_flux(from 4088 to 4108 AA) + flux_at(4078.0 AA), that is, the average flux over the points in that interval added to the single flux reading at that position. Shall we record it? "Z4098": 63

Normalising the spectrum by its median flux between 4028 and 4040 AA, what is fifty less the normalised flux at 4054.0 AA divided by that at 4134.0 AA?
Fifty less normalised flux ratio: 48.8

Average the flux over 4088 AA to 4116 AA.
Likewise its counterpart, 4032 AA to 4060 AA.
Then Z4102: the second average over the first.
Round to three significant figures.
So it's 1.10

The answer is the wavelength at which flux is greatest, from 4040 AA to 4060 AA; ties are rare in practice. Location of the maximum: 4058.0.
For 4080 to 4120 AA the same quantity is 4090.0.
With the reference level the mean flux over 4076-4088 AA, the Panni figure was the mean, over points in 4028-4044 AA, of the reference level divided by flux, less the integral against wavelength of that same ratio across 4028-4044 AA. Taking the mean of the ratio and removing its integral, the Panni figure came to -14.8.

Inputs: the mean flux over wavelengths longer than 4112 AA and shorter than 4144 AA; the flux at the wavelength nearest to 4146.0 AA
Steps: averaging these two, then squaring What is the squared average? 1259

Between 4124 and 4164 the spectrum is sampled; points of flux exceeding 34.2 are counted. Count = 6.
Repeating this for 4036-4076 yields 4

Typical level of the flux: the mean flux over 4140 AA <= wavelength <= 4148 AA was 37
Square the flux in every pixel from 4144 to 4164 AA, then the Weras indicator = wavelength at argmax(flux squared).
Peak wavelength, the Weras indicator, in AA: 4146.0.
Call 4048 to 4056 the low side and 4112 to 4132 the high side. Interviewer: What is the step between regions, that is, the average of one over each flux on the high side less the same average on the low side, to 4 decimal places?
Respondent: 0.0028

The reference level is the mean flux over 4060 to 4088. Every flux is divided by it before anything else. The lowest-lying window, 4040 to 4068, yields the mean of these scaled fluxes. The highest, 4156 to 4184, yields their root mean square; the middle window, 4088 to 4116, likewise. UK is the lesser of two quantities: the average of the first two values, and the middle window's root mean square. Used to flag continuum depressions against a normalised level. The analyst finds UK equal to 0.97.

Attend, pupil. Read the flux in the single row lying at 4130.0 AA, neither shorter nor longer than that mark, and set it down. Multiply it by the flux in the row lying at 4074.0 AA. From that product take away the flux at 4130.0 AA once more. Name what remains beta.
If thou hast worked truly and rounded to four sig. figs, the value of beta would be 1046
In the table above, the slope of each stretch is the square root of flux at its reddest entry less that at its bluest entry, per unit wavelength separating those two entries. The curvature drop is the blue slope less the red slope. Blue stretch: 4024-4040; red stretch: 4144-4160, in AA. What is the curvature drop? 0.013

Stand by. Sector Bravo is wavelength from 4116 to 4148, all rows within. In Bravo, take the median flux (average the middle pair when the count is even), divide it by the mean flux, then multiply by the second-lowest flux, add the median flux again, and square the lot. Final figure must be 4638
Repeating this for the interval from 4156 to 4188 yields 4310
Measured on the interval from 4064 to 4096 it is 4119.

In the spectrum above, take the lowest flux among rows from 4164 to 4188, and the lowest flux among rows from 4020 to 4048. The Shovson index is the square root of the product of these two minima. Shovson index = 31.10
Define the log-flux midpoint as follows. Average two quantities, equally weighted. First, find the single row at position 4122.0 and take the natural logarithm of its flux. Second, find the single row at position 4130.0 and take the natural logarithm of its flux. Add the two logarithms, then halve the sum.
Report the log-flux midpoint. 3.52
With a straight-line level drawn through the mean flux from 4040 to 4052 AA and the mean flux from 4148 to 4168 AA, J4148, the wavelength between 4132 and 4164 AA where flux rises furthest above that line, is 4142.0 AA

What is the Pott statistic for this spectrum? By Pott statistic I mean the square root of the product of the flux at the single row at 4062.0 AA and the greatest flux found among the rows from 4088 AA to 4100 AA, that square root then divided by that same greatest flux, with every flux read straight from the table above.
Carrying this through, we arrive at 1.00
